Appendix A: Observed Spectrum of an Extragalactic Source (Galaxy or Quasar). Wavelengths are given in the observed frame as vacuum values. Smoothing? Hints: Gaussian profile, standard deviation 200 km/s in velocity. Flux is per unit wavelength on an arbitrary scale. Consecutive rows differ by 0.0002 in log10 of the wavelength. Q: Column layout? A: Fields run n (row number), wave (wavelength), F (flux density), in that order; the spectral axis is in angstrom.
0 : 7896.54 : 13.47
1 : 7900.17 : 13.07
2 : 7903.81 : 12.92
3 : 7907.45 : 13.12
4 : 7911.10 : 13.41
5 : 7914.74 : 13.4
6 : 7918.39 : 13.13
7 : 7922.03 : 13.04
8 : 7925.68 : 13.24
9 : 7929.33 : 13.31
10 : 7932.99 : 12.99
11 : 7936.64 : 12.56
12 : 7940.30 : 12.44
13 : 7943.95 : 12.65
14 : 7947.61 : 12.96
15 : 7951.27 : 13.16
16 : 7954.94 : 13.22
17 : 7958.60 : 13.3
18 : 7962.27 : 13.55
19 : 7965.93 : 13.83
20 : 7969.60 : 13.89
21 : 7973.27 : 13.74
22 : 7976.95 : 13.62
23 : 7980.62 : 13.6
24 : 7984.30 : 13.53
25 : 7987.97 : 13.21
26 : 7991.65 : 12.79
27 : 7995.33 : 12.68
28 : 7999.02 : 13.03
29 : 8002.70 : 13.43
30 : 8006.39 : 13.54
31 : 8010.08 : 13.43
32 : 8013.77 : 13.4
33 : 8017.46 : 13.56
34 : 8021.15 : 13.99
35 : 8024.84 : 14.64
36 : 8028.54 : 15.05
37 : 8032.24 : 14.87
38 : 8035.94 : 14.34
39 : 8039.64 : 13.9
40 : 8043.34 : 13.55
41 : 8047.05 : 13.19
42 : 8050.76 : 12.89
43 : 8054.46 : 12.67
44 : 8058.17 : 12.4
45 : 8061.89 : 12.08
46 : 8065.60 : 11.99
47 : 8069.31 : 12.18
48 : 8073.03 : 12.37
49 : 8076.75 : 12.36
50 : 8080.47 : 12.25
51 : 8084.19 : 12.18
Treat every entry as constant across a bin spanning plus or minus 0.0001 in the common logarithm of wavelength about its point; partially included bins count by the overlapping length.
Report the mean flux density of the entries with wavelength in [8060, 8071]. 12.08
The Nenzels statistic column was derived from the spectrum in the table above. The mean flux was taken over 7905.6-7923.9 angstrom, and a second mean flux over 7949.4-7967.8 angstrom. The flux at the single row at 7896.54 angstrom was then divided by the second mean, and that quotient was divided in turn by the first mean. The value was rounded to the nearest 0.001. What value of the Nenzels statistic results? 0.076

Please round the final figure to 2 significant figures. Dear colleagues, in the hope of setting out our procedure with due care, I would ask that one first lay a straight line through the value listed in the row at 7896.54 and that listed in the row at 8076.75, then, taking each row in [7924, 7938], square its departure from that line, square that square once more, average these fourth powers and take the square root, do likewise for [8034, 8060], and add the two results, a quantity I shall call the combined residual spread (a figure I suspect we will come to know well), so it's 1.6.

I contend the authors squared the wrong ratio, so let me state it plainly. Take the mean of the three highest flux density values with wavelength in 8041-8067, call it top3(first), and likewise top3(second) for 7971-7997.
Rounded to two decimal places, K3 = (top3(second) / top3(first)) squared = 1.07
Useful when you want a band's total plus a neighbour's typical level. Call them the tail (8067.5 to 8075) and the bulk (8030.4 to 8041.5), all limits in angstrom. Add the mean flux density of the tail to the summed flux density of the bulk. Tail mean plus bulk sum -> 55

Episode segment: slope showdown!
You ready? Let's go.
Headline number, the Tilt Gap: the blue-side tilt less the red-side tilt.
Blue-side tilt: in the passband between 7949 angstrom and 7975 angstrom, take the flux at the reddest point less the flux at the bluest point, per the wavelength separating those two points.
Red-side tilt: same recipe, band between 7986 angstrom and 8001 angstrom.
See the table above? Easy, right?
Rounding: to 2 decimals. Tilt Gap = 0.04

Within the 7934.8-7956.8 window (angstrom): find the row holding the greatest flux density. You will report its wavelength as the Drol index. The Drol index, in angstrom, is 7954.94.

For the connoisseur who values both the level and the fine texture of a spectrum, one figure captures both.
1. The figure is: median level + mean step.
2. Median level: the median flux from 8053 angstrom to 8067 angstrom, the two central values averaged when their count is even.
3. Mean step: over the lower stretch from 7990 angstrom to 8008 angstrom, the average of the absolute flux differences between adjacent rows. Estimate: 12.5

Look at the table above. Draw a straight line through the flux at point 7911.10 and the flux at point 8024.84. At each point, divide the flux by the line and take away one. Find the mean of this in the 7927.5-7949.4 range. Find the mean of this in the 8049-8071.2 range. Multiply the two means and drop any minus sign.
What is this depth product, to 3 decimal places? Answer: 0.011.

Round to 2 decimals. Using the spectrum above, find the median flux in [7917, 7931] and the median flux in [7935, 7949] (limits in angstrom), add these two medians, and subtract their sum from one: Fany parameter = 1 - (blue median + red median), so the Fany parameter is -24.79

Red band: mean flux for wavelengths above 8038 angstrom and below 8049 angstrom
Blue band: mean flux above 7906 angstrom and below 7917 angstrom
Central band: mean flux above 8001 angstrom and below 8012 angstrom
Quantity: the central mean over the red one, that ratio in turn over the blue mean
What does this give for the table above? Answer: 0.075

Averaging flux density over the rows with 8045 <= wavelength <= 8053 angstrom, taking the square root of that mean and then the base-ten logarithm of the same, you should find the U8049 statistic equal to 0.558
